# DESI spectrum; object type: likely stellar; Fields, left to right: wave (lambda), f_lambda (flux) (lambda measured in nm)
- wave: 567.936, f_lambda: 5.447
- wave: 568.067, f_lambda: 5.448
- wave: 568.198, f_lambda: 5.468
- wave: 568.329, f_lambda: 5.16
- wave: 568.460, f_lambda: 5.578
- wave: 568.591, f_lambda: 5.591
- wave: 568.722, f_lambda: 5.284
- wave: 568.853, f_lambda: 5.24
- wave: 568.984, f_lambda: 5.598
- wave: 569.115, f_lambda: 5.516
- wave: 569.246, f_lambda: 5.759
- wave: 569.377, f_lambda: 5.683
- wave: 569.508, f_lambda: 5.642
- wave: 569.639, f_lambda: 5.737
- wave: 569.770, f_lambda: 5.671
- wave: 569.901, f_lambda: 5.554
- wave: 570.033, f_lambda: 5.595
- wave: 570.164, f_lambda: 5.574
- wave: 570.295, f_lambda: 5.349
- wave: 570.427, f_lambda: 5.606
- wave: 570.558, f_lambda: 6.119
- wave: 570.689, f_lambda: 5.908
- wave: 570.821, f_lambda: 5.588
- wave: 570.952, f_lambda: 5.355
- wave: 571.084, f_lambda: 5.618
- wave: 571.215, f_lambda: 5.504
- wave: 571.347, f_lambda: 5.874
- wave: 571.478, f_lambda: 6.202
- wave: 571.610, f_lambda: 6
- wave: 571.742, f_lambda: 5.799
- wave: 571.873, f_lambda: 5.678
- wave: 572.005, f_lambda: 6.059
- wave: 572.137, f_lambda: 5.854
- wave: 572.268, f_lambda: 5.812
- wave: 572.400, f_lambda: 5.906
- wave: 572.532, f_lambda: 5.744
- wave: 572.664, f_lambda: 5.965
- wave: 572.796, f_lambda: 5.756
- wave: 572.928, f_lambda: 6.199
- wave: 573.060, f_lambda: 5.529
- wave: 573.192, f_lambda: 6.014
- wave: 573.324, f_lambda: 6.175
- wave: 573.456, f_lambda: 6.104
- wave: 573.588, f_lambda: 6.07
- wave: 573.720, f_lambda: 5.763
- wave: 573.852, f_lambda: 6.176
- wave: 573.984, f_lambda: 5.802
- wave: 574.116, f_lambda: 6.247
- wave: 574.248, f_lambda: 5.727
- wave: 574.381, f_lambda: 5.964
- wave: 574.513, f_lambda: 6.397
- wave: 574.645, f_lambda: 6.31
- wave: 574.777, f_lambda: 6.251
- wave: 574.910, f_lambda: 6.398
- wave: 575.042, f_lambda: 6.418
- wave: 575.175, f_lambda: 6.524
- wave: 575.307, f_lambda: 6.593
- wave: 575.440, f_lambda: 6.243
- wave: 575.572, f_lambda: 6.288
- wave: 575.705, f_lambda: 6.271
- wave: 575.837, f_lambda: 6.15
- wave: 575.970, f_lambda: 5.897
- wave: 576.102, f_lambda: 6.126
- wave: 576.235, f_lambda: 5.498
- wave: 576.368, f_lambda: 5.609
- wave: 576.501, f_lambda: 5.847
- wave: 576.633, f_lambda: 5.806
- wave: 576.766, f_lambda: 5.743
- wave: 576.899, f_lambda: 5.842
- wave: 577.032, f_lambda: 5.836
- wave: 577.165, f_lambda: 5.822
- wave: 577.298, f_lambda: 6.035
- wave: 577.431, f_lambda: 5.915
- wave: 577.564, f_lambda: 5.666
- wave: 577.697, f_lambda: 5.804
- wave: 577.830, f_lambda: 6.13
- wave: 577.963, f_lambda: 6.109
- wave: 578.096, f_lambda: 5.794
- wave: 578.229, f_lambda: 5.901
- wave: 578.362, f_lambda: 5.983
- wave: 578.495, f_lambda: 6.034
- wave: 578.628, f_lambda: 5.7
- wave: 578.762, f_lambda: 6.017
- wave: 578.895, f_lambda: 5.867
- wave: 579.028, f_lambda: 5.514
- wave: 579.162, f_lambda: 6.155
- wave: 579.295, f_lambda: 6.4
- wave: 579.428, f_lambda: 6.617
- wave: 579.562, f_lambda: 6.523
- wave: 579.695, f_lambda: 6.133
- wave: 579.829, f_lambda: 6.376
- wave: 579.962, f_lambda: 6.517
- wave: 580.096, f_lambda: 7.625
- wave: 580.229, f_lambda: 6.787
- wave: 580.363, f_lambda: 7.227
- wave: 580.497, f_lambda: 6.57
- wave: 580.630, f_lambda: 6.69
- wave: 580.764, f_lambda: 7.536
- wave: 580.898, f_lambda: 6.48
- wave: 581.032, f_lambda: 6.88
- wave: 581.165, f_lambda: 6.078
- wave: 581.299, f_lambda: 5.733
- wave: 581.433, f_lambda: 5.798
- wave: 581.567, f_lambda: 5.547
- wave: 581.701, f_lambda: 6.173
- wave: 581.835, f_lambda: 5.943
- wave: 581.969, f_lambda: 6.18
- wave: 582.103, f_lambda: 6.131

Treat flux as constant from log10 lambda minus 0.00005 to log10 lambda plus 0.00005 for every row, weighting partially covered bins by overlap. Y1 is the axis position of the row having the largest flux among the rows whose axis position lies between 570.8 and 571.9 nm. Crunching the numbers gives 571.478 nm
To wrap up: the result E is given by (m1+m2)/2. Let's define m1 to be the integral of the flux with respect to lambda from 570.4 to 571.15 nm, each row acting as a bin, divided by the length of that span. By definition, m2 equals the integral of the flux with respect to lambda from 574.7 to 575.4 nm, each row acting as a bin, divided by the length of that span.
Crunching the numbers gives 6.1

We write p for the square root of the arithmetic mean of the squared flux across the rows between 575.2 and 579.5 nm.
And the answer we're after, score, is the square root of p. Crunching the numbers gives 2.45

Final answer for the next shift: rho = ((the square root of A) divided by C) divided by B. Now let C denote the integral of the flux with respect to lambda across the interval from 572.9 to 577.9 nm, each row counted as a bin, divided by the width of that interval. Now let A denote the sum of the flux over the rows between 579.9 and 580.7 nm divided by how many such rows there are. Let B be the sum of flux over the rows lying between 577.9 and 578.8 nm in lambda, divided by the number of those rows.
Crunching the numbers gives 0.0734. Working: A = 6.9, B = 5.93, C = 6.03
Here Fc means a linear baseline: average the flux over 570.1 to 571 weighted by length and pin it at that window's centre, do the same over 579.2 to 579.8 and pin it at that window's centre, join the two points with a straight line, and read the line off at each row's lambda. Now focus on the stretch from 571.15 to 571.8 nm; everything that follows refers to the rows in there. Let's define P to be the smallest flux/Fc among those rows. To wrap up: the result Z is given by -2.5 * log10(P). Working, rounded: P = 0.96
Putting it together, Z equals 0.04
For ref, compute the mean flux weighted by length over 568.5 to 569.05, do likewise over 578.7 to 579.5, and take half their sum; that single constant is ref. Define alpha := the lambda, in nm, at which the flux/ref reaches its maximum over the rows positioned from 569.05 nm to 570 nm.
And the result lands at 569.246 nm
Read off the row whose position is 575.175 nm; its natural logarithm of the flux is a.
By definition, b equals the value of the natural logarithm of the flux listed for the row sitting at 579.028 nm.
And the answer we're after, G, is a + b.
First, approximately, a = 1.88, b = 1.71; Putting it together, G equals 3.58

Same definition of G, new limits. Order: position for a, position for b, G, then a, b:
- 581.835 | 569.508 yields 3.51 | 1.78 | 1.73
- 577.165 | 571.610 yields 3.55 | 1.76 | 1.79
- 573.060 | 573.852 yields 3.53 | 1.71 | 1.82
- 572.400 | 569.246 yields 3.53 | 1.78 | 1.75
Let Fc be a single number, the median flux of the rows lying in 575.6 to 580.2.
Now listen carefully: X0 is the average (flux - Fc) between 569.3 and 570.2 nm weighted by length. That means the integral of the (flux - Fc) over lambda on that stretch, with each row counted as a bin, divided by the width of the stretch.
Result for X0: -0.31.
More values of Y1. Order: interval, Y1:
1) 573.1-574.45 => 574.116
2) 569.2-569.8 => 569.246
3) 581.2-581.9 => 581.701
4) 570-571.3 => 570.558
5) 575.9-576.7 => 576.102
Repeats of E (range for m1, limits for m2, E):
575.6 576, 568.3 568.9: 5.8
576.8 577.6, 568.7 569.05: 5.6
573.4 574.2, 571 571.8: 5.9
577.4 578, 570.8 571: 5.7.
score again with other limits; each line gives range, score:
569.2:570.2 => 2.38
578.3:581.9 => 2.52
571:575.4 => 2.45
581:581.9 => 2.46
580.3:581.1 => 2.63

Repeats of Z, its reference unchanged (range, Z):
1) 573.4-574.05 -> 0.03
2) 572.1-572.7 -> 0.01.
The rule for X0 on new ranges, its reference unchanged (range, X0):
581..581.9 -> 0.04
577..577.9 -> -0.06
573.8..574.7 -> 0.14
